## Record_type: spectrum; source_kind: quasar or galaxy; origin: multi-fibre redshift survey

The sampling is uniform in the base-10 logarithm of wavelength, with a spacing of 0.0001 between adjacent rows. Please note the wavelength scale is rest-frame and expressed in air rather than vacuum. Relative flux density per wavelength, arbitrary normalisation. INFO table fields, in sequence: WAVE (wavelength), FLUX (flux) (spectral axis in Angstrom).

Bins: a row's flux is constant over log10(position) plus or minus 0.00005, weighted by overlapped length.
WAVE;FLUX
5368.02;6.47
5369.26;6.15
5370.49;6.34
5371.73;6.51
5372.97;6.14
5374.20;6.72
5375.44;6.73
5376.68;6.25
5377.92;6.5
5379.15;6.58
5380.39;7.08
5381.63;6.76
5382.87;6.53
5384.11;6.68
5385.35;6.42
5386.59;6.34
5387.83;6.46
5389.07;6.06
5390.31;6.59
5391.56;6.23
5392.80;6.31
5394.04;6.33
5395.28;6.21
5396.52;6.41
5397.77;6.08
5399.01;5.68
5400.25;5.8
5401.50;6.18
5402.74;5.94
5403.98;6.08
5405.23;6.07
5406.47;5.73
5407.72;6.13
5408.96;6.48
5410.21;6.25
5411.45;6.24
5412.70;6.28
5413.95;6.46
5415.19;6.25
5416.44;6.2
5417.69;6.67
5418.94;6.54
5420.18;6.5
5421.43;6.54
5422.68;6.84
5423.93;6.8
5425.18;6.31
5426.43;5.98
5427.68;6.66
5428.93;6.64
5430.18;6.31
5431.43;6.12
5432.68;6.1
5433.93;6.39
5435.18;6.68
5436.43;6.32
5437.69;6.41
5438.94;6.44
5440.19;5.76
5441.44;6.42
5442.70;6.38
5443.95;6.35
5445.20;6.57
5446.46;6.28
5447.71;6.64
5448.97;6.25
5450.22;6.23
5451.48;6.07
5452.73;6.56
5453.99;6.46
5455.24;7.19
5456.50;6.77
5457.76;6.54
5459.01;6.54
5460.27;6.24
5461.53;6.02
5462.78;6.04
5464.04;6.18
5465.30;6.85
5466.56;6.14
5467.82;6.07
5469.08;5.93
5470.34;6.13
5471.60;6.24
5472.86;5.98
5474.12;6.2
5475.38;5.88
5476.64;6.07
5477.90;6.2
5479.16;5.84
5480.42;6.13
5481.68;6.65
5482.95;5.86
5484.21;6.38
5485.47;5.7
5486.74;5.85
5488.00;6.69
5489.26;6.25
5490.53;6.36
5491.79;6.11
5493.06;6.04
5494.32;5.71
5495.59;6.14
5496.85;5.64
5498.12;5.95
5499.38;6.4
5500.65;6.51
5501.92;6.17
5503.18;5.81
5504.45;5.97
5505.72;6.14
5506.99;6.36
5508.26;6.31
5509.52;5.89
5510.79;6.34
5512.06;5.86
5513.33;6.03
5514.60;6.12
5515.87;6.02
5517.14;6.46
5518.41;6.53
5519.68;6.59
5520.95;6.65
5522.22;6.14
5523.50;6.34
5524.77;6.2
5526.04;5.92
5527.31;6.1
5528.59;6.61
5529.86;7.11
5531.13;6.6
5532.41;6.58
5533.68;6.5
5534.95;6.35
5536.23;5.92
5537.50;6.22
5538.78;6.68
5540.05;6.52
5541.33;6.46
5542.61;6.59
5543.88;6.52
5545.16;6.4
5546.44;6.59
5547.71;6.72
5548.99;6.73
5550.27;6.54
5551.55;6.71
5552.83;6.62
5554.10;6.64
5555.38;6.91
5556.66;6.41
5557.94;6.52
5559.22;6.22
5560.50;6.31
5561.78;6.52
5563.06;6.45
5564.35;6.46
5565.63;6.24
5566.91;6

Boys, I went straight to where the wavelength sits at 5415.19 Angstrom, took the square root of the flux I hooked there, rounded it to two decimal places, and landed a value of 2.50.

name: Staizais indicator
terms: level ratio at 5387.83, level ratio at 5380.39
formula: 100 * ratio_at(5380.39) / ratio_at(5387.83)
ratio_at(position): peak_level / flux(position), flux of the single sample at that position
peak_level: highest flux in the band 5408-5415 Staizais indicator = 91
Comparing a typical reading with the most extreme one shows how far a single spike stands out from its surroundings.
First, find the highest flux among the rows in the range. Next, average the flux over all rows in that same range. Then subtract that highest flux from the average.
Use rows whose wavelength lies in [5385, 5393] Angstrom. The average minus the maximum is -0.25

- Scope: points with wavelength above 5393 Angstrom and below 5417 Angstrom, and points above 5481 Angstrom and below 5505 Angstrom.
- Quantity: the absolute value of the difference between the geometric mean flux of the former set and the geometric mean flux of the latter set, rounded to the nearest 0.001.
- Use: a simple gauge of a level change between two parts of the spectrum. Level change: 0.036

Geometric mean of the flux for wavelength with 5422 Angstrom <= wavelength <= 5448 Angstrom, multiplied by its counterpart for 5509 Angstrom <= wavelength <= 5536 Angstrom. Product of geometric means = 40.4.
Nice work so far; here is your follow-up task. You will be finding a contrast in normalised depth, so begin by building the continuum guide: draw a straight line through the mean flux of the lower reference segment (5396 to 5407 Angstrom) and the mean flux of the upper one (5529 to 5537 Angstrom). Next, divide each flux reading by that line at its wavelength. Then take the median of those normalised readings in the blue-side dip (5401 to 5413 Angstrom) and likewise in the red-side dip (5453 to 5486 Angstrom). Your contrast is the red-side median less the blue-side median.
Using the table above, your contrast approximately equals -0.04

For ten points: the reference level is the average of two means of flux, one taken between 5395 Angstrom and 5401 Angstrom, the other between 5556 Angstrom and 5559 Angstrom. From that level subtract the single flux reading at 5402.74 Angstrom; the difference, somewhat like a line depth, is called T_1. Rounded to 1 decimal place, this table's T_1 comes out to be 0.3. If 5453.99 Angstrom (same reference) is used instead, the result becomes -0.2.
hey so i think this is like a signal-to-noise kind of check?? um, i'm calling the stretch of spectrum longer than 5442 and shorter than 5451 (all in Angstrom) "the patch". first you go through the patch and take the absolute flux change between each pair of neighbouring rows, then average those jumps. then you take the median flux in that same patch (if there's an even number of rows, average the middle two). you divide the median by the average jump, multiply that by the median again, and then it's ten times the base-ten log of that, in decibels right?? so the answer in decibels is 22.7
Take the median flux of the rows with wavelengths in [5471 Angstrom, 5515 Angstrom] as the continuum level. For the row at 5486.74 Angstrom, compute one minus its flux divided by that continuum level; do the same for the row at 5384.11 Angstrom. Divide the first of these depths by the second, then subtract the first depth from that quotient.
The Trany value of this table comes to -0.5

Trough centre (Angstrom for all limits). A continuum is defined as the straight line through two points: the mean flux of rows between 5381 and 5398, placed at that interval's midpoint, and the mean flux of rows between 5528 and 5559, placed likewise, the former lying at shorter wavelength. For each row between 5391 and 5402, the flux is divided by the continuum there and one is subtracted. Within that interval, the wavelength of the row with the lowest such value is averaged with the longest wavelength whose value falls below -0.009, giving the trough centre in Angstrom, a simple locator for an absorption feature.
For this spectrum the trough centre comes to 5400.3 Angstrom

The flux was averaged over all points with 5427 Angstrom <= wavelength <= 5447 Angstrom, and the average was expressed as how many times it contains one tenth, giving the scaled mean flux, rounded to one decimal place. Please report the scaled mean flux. 63.6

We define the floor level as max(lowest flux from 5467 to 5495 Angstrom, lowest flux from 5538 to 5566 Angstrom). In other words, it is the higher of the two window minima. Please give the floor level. 6.22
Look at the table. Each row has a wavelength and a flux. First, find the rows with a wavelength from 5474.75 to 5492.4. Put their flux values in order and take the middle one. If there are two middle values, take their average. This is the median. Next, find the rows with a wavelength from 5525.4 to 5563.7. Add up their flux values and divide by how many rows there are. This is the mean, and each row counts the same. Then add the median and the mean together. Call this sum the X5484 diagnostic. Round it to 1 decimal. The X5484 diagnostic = 12.6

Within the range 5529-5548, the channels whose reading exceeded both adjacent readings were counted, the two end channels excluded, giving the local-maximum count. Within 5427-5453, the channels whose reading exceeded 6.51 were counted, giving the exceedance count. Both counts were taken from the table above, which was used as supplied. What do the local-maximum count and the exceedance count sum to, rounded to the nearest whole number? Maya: 8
